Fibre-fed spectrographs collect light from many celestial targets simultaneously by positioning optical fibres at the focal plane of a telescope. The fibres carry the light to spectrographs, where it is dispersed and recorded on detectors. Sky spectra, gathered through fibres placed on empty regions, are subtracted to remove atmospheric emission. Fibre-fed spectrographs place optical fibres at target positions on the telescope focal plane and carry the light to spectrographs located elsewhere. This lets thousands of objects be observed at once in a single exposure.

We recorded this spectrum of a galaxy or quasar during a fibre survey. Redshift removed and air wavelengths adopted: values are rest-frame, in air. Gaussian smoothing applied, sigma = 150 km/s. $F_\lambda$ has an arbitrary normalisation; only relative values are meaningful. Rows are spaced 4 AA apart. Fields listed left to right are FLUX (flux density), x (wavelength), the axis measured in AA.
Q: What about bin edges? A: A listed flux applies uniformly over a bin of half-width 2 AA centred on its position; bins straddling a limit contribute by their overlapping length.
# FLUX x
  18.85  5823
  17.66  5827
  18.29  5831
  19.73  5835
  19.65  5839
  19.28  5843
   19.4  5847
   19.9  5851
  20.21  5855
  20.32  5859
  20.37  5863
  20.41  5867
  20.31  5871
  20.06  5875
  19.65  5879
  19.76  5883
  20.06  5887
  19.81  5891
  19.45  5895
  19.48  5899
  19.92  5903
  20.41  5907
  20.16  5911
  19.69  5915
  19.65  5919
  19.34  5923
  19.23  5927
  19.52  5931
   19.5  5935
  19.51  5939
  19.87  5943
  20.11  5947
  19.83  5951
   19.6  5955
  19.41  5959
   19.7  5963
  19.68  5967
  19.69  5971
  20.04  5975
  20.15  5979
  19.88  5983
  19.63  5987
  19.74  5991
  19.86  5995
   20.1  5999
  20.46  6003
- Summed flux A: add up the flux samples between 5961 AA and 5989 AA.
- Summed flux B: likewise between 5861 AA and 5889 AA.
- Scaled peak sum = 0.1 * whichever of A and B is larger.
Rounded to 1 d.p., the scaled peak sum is 14.1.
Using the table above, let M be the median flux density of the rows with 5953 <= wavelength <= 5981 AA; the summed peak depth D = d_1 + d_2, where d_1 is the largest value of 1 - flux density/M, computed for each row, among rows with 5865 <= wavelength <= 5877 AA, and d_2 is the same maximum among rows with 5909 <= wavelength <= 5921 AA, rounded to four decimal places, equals -0.0168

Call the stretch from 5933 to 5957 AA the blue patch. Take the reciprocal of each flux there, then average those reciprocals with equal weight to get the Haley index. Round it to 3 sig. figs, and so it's 0.0507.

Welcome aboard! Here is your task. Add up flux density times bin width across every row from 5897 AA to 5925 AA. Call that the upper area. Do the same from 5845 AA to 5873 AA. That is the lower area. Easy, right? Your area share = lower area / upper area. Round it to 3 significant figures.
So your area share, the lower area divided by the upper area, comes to 1.02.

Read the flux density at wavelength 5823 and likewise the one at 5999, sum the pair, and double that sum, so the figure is 77.9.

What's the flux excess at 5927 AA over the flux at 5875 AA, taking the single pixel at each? -0.8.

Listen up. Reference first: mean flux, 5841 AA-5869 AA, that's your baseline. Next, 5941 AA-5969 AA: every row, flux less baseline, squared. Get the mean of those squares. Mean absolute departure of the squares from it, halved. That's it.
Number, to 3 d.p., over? 0.039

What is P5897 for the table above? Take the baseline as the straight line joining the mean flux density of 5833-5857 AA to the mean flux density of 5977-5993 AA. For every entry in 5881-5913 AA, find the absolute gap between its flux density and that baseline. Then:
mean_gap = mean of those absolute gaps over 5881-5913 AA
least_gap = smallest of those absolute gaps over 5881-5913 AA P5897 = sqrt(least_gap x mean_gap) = 0.079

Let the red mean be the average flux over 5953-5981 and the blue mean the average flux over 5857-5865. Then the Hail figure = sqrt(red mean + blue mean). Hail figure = 6.33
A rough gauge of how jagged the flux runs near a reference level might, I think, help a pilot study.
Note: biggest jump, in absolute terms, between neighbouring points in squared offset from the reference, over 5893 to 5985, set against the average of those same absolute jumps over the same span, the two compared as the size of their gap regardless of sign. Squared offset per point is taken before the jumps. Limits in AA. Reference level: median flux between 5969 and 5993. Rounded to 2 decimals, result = 0.25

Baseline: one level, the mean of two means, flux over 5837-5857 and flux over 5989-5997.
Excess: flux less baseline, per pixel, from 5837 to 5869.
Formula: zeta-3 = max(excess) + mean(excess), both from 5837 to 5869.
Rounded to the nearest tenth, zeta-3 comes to 0.9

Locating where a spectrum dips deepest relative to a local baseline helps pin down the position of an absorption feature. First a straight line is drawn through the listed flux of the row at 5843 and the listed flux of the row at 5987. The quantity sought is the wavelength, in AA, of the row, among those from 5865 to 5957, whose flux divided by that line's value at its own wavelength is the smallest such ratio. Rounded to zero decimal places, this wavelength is 5927 AA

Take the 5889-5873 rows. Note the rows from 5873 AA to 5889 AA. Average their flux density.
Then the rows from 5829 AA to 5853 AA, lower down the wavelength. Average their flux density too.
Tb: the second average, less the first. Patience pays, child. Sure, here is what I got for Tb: -0.5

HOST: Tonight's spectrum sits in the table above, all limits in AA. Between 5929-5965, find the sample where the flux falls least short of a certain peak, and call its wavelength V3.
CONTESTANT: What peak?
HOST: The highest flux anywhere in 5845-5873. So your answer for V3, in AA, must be 5947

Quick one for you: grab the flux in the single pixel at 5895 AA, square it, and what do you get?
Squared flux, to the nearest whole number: 378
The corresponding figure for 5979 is 406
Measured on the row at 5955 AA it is 384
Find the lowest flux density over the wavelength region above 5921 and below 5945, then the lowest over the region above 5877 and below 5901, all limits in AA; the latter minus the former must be 0.2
